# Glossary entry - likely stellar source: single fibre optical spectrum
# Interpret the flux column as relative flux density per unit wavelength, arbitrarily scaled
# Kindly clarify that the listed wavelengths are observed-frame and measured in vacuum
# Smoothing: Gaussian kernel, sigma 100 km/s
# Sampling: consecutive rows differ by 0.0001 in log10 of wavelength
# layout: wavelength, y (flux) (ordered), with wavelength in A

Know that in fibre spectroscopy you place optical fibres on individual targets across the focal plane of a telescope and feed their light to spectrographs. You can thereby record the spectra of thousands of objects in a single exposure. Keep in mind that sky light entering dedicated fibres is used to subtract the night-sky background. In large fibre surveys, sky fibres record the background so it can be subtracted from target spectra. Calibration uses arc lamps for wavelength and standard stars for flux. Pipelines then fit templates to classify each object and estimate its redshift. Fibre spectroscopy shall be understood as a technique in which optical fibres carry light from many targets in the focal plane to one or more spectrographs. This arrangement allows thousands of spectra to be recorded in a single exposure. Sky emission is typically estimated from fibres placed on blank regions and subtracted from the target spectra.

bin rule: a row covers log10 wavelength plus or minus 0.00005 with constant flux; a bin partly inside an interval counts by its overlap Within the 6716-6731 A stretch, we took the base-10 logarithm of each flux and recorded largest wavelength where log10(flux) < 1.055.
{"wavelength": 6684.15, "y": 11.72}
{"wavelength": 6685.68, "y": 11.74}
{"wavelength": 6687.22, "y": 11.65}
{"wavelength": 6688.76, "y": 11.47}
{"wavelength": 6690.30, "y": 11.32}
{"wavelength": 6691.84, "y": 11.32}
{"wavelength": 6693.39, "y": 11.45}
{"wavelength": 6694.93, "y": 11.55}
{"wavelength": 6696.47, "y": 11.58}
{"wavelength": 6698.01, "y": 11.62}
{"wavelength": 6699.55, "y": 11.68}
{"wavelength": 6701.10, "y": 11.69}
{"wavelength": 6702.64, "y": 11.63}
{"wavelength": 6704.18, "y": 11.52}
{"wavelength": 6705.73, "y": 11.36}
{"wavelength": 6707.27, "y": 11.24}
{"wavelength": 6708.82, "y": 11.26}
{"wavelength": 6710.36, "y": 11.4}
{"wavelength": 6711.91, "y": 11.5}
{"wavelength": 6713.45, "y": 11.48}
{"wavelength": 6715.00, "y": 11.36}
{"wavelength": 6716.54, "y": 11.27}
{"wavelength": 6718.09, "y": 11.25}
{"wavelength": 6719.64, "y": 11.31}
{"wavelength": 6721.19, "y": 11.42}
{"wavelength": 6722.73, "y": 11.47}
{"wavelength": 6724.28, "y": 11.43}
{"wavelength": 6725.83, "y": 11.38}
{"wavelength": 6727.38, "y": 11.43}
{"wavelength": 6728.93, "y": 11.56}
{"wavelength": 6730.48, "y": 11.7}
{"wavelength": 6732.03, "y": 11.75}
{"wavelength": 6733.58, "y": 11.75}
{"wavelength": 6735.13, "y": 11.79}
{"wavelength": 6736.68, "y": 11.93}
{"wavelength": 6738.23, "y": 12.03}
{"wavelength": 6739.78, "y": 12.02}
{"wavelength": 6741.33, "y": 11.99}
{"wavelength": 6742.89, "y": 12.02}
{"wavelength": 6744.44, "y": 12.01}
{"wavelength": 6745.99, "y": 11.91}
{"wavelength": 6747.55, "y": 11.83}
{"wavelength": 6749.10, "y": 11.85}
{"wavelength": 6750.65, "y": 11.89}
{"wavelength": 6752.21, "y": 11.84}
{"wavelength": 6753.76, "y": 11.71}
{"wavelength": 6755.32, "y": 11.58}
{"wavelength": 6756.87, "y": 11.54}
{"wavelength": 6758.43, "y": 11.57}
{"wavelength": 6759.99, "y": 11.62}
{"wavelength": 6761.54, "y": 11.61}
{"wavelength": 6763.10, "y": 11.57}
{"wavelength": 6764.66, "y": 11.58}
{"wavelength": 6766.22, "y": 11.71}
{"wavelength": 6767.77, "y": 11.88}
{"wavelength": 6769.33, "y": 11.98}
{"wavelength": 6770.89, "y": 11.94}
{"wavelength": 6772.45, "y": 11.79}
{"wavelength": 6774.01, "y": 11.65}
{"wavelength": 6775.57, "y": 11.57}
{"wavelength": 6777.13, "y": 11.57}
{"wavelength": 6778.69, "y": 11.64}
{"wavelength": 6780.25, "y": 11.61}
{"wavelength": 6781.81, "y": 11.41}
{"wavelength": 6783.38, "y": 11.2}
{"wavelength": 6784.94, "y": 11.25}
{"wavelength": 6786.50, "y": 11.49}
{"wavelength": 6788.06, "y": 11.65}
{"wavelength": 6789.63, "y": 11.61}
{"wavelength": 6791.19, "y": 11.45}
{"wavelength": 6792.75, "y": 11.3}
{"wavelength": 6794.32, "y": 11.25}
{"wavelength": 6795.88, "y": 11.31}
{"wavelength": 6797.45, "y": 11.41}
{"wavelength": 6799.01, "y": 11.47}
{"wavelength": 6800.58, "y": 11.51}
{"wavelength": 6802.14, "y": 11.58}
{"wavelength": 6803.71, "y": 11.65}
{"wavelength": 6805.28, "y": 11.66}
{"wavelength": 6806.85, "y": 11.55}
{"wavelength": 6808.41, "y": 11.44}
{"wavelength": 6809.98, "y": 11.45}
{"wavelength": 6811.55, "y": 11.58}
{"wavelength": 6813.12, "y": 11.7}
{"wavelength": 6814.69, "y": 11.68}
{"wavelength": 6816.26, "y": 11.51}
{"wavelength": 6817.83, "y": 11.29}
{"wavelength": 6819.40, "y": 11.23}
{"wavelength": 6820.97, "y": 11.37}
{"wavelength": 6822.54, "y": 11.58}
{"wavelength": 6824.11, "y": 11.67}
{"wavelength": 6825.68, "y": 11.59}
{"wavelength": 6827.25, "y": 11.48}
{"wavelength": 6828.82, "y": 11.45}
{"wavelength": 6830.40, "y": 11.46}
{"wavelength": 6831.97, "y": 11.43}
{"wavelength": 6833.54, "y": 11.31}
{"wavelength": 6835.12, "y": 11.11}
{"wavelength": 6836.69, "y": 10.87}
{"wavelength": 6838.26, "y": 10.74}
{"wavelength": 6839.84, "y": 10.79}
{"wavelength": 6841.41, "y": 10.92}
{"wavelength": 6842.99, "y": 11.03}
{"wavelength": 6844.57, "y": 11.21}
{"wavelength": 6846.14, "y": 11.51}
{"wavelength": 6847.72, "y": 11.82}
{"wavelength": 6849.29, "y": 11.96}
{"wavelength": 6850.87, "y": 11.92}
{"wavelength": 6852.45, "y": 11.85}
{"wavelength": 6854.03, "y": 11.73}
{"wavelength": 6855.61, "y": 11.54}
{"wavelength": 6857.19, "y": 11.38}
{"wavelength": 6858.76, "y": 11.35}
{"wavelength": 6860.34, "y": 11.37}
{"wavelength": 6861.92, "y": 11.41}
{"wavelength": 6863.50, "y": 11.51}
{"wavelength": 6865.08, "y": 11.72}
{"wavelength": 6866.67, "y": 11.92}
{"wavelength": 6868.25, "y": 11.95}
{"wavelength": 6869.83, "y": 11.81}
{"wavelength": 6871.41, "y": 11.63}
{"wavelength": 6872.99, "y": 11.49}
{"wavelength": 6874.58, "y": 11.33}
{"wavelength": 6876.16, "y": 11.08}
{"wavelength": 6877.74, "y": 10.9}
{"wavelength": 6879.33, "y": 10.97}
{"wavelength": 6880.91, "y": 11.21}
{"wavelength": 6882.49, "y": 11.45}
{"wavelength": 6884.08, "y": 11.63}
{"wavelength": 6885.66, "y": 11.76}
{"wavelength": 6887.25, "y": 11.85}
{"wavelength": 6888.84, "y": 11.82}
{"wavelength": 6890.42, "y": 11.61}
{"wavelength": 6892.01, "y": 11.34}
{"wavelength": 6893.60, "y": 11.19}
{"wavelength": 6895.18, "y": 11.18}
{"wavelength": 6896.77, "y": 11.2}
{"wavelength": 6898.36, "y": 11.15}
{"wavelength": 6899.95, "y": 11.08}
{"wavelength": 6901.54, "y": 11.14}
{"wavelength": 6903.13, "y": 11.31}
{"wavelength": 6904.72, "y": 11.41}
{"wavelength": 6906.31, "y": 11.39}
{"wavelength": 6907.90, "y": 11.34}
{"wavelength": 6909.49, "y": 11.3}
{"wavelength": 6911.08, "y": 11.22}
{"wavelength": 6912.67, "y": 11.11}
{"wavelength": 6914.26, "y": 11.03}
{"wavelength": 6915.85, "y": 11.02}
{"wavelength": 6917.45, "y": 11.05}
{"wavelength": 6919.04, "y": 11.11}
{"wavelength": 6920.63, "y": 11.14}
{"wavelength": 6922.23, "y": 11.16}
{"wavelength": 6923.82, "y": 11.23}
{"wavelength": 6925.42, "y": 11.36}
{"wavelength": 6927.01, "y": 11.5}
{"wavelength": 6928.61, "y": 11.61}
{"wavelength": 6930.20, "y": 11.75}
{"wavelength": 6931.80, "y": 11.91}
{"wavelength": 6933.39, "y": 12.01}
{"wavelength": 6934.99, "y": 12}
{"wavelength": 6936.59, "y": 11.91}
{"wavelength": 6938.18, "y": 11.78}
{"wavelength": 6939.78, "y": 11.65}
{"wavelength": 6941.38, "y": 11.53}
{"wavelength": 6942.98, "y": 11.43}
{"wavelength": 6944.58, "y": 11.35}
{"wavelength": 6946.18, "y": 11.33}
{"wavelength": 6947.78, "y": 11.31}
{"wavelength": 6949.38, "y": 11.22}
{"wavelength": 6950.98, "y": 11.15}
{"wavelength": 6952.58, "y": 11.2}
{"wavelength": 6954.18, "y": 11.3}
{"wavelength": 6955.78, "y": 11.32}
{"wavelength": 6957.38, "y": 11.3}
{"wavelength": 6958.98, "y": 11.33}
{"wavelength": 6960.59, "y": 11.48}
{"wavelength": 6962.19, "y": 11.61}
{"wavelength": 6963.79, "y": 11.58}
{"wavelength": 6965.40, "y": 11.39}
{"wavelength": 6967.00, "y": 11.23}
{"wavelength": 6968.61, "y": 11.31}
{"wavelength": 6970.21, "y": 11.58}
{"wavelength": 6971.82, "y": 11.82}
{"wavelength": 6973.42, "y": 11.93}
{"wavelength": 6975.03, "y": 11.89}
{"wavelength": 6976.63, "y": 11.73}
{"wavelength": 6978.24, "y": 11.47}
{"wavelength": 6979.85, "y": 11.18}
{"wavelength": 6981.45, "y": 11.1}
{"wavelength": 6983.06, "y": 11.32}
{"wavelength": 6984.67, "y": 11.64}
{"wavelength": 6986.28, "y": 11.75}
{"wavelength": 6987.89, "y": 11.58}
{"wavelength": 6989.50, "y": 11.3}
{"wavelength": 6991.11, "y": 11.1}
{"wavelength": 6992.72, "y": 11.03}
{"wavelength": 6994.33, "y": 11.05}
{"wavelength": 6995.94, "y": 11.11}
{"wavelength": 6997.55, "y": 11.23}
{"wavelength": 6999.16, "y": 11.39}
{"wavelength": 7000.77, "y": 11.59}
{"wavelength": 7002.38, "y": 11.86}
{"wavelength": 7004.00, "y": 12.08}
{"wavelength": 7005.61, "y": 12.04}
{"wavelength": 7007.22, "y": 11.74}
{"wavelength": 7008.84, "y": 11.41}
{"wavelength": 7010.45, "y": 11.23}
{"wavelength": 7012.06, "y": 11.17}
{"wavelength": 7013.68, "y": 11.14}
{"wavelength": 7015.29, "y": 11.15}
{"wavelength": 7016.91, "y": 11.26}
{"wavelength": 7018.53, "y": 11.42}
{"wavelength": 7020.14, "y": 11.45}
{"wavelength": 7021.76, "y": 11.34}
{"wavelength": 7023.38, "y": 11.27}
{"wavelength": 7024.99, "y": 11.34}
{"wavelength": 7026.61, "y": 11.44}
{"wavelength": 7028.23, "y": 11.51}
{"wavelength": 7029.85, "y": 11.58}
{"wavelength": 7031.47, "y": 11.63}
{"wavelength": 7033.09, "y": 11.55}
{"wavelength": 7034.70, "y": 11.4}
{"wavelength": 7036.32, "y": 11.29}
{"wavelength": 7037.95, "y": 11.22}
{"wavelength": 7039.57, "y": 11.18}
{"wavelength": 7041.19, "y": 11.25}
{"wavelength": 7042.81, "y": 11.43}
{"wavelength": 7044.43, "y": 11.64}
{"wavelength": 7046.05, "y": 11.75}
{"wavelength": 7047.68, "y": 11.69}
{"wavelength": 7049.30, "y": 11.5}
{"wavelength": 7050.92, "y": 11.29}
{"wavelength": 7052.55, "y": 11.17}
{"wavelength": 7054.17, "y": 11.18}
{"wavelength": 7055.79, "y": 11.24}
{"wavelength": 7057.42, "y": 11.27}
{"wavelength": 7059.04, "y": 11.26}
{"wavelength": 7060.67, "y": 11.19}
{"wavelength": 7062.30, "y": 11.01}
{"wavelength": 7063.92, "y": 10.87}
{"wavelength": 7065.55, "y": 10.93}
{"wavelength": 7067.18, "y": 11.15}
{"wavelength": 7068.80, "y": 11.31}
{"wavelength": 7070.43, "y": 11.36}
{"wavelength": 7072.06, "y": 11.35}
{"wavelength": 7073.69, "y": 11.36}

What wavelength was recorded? 6719.64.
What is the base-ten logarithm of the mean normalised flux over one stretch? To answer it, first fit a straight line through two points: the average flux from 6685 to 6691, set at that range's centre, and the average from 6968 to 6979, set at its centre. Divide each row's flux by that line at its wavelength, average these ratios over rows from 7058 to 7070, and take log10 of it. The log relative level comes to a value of -0.0234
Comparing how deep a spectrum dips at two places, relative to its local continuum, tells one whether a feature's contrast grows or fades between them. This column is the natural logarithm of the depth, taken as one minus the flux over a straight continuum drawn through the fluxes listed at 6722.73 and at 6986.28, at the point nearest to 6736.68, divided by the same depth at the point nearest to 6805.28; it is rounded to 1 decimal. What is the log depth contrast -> 1.5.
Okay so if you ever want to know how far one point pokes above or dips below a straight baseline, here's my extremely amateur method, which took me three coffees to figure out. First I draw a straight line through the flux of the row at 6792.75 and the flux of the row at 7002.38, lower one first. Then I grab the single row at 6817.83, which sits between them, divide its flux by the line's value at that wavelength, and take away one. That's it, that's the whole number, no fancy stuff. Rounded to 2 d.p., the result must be -0.01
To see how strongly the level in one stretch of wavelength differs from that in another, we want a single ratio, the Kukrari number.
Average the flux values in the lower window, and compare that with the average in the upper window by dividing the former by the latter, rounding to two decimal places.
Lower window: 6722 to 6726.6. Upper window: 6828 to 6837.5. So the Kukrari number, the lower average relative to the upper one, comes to 1.01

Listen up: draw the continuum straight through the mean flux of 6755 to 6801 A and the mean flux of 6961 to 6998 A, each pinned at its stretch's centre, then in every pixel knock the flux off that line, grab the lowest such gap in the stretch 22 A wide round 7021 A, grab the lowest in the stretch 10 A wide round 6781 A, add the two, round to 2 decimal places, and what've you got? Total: -0.31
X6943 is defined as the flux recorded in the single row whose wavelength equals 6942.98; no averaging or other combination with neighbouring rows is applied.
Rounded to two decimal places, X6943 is 11.43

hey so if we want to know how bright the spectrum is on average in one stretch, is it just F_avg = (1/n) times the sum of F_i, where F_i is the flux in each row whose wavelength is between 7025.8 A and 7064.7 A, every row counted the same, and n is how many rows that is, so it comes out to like 11.36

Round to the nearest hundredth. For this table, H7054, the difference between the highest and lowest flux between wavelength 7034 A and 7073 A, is 0.88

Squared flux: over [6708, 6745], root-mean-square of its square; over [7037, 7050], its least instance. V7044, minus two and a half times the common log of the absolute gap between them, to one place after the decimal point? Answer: -2.5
